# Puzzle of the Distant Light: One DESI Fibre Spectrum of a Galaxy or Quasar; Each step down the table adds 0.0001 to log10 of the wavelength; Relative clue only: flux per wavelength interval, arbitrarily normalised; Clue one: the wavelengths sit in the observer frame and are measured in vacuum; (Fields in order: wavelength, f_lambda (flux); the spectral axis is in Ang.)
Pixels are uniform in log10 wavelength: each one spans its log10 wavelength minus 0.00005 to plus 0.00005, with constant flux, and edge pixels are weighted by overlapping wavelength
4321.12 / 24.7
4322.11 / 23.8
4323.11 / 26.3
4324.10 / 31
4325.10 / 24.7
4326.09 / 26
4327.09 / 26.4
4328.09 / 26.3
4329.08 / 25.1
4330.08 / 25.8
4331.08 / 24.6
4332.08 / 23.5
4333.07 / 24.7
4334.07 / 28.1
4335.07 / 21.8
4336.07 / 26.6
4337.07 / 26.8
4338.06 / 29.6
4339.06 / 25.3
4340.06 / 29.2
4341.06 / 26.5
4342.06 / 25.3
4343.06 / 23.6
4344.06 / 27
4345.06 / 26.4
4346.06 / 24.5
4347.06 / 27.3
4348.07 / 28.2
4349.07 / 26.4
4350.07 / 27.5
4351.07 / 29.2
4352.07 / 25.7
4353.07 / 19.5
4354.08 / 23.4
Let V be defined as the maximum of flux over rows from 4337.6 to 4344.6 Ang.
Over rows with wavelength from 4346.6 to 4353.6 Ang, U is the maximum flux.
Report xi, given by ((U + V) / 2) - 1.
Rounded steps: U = 29.2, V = 29.6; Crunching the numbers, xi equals 28.4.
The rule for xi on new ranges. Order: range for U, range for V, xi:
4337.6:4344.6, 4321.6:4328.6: 29.3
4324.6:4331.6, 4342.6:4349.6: 26.3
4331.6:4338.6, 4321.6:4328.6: 29.3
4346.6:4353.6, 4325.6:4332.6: 26.8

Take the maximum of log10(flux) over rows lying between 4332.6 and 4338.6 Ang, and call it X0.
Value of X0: 1.47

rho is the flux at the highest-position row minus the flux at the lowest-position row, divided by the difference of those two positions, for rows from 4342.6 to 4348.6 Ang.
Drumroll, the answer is 0.9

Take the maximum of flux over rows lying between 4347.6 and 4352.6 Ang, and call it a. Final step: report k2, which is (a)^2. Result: 853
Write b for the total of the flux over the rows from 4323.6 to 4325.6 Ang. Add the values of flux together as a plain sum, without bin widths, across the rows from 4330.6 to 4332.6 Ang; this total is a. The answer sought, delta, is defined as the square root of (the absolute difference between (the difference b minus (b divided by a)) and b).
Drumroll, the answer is 1.08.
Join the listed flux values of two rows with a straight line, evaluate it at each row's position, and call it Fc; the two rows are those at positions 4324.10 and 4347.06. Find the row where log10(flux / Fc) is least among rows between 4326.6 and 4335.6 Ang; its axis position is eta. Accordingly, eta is 4335.07 Ang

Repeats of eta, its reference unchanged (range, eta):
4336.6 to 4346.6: 4343.06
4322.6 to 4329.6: 4325.10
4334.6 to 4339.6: 4335.07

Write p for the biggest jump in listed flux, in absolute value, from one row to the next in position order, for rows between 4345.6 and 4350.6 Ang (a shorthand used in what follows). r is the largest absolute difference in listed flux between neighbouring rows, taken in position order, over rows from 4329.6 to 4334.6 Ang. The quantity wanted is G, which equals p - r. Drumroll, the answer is -0.6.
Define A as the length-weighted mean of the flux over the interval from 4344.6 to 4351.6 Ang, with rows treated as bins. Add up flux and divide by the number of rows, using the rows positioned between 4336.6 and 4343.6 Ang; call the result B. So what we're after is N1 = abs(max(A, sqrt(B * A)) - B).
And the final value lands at 0.5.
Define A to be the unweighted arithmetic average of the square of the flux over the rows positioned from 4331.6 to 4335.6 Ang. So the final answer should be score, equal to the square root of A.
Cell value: 24.6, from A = 607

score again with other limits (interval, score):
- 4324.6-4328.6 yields 25.9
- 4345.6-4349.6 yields 26.6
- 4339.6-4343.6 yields 26.2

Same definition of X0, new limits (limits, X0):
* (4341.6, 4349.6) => 1.45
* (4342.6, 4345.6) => 1.43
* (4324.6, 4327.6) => 1.42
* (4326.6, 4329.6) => 1.42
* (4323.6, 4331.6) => 1.49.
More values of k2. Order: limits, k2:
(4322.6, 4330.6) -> 961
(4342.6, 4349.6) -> 795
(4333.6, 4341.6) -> 876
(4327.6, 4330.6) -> 692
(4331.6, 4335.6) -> 790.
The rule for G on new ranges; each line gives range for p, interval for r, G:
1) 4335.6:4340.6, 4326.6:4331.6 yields 3.1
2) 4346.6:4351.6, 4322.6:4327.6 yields -4.5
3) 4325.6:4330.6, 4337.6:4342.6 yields -3.1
